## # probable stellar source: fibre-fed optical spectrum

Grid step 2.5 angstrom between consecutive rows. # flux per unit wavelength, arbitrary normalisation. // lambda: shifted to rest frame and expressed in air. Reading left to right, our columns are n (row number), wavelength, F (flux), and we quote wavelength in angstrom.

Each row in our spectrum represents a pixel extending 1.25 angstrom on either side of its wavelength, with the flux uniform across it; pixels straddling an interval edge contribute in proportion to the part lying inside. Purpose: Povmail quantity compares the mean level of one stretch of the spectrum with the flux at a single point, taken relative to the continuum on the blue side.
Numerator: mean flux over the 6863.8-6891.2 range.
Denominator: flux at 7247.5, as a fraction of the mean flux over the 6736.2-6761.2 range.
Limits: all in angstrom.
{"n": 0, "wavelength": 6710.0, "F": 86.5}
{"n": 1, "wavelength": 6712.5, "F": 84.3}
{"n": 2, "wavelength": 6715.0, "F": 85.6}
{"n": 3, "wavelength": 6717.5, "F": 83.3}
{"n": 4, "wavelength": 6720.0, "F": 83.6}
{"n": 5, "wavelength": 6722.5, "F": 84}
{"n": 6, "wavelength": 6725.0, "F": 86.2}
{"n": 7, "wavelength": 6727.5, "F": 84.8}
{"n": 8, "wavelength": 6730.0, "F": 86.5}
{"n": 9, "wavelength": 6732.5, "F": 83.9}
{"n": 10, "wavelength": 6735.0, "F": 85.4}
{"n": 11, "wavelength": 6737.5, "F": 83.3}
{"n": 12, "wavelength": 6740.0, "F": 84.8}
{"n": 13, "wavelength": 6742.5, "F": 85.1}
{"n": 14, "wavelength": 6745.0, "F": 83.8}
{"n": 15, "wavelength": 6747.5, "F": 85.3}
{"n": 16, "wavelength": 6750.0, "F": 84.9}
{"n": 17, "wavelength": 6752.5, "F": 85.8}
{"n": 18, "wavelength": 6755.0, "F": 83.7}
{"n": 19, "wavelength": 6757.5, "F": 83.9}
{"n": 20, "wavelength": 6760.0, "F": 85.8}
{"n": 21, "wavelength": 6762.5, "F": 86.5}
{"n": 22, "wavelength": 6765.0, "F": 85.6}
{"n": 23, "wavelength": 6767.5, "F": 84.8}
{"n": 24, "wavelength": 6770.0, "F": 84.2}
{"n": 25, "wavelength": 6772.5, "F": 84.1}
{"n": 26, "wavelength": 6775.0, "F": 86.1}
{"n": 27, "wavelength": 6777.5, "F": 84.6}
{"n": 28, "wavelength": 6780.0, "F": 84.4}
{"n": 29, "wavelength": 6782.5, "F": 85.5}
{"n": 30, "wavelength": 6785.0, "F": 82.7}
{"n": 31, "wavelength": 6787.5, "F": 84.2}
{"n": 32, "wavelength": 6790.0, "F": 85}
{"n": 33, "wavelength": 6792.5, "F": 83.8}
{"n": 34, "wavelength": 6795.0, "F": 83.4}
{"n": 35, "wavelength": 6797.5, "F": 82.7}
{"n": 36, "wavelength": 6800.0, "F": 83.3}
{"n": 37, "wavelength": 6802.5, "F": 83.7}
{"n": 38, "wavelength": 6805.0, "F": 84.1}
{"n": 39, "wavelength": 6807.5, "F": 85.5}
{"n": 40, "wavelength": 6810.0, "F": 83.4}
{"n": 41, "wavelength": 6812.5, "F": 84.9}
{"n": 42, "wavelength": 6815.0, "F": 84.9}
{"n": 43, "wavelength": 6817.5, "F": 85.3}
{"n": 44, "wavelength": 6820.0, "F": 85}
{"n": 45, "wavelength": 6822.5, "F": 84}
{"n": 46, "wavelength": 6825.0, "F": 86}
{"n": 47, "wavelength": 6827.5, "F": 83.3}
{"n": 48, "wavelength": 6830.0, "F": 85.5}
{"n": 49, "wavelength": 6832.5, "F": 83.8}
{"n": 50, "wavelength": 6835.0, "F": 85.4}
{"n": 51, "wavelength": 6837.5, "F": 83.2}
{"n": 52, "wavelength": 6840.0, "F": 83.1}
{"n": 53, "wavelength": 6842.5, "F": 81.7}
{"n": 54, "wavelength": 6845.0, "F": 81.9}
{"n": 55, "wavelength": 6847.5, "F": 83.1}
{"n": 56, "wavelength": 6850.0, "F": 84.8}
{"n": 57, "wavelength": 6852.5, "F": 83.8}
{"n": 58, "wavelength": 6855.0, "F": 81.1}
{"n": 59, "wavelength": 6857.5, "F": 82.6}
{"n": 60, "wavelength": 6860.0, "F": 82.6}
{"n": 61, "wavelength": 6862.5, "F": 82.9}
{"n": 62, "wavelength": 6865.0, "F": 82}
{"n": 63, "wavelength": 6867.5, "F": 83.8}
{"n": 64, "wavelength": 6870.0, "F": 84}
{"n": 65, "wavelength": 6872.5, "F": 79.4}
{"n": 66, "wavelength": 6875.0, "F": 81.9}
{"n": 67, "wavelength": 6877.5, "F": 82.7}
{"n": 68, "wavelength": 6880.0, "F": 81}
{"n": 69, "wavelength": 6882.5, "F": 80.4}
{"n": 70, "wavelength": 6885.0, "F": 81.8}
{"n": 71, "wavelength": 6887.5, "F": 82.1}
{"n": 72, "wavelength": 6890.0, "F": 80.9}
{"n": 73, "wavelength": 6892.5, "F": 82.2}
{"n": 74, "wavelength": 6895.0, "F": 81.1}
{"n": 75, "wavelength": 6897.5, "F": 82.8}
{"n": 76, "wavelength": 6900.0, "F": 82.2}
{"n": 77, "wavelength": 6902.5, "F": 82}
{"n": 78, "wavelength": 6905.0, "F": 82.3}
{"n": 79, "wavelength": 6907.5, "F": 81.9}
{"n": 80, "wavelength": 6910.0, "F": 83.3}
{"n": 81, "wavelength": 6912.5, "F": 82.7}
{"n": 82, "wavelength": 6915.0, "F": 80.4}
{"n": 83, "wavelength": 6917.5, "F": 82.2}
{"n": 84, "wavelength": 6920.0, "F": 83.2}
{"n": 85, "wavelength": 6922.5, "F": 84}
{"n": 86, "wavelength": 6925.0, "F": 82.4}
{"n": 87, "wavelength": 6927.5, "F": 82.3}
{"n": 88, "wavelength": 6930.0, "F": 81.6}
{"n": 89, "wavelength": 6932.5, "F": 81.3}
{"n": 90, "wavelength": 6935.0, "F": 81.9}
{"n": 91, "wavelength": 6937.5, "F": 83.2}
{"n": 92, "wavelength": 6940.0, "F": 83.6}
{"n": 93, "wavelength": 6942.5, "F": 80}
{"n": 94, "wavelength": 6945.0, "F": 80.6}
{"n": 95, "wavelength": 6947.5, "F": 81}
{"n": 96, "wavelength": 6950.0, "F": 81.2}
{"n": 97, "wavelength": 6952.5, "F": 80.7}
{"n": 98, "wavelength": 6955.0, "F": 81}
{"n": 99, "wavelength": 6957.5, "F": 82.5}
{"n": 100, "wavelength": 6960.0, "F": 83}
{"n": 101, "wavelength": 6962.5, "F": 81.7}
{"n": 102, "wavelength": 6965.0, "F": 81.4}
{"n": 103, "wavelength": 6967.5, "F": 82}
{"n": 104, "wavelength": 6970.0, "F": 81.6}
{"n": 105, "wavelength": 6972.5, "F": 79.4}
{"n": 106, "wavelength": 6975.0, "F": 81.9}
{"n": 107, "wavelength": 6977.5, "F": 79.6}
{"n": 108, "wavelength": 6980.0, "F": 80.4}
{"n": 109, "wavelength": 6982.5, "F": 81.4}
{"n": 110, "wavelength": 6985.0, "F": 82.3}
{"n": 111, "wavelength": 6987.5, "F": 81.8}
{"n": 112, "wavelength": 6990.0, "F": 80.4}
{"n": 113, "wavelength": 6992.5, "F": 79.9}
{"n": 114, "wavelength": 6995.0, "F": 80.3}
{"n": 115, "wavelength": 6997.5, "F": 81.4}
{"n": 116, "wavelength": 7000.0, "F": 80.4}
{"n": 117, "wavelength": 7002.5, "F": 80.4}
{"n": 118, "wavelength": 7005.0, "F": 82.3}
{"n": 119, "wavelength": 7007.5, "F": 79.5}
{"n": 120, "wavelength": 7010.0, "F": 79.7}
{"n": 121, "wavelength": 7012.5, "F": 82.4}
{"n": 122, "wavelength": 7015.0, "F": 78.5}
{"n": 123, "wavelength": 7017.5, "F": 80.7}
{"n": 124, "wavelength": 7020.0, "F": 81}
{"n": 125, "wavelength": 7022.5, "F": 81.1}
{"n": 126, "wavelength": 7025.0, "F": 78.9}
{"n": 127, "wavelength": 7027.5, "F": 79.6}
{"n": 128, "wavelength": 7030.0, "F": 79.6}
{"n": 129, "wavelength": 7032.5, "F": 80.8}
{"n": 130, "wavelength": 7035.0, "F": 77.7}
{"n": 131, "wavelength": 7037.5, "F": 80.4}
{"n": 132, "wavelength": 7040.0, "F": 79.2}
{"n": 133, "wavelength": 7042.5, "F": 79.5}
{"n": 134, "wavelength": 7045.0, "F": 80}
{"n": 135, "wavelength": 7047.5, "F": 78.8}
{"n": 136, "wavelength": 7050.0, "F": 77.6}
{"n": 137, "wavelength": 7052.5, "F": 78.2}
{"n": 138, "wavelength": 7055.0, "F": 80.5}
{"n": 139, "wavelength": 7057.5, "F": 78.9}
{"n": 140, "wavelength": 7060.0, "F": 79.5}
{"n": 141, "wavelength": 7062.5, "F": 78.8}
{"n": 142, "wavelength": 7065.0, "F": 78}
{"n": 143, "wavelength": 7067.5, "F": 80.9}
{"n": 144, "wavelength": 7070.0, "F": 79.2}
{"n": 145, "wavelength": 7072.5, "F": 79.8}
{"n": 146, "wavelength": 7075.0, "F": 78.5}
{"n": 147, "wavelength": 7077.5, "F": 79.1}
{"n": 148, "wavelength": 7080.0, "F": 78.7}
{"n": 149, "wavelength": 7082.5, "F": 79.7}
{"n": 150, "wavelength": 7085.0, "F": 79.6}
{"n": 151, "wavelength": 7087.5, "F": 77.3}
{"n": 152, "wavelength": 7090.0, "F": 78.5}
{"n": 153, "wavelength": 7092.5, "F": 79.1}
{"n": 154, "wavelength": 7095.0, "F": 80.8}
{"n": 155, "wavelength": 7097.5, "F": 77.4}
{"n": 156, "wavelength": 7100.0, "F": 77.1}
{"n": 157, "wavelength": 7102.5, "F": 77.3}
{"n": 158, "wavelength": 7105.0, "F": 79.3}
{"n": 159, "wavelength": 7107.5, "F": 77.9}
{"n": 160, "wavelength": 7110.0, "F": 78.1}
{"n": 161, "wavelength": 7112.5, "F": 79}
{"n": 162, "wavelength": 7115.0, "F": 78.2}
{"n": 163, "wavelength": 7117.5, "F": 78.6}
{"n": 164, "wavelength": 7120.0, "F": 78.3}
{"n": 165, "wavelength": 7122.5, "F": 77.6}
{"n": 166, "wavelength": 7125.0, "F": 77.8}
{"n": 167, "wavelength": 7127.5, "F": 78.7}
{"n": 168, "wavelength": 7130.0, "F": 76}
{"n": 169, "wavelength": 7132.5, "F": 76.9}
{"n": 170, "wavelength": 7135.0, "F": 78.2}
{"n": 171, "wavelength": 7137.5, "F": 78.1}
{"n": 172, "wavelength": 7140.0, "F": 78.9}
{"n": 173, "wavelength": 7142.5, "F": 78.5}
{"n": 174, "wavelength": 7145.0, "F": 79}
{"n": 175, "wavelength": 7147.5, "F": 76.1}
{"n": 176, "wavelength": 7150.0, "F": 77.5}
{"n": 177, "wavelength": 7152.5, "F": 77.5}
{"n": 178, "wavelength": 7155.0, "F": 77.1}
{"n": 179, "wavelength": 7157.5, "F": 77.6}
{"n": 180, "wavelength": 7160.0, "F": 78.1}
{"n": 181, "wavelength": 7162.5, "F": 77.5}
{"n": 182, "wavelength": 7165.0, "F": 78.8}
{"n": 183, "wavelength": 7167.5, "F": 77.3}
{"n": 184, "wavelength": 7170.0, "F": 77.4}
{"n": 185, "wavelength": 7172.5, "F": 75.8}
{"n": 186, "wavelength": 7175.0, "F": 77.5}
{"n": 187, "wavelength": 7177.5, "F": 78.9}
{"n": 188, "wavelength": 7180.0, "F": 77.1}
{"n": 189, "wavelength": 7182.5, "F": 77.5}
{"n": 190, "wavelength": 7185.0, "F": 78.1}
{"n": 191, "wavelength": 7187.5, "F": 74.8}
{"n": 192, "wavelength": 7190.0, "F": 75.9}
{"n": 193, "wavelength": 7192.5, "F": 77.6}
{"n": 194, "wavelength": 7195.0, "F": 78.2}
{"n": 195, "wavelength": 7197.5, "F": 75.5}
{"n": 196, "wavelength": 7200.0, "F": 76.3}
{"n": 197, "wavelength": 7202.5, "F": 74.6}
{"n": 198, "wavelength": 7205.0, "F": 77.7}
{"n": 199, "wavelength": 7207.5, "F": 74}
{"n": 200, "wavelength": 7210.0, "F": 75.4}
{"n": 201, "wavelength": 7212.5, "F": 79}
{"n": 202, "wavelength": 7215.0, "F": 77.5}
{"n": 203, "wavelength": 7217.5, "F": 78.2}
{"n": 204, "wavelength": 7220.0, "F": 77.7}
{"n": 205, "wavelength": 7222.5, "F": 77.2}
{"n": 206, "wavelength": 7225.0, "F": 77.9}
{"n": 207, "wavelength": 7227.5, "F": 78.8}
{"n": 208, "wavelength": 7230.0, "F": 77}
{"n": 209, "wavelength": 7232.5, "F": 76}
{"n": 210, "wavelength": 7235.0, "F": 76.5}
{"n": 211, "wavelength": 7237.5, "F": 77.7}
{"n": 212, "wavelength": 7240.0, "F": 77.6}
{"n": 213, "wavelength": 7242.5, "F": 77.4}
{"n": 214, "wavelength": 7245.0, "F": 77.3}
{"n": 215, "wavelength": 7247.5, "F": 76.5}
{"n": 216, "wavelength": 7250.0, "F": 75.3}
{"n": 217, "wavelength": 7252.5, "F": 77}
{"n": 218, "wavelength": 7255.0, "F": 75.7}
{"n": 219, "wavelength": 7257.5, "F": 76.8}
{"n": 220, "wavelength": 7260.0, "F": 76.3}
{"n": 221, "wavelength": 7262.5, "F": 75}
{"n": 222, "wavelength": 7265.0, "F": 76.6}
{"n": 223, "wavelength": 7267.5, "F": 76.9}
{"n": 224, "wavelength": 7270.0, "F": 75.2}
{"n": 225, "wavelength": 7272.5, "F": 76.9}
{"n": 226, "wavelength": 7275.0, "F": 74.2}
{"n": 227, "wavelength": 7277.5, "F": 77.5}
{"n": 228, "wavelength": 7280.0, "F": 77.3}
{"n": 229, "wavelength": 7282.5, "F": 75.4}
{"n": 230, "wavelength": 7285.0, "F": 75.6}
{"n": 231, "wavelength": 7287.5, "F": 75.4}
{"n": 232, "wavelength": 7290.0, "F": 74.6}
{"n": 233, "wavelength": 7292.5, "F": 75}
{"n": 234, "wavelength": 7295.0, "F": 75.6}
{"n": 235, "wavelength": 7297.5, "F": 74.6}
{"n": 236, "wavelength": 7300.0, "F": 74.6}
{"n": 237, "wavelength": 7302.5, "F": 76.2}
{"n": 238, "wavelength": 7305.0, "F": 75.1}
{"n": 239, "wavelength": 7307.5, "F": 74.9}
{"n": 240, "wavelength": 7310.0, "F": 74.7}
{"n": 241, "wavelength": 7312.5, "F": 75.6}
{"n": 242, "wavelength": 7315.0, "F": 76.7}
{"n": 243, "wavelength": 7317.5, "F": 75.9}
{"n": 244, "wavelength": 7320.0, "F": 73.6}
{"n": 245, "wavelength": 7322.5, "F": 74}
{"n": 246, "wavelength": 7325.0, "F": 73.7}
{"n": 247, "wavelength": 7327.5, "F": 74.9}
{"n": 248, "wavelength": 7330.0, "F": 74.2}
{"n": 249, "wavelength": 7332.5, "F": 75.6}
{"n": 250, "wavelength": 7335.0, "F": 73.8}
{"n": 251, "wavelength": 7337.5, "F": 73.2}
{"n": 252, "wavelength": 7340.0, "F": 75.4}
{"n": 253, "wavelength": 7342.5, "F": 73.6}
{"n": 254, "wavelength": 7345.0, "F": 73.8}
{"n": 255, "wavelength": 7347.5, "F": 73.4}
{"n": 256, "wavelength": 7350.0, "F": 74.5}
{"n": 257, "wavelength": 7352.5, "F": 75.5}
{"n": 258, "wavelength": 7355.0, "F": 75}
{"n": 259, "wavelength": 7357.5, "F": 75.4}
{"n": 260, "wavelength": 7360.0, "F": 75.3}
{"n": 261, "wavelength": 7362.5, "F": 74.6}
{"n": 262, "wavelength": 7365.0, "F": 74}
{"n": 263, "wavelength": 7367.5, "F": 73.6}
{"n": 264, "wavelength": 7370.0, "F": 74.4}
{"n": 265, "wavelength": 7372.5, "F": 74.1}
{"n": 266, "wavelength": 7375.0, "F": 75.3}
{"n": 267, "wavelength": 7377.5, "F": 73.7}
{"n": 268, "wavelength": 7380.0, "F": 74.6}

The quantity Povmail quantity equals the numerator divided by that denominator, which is 90.5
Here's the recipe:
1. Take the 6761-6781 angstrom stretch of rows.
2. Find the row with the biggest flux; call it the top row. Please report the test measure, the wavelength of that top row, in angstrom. 6762.5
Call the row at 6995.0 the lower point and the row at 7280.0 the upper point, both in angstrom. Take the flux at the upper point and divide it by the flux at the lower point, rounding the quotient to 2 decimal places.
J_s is 0.96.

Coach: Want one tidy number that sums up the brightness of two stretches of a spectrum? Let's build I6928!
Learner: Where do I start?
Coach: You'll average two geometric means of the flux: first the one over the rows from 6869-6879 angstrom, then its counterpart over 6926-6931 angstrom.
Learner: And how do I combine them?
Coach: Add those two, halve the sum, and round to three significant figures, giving 82.0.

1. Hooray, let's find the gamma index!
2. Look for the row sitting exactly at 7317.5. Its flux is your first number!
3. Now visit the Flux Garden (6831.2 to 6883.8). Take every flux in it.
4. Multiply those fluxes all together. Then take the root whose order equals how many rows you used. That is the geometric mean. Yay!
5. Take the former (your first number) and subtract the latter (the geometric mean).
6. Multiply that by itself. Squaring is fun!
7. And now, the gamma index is 45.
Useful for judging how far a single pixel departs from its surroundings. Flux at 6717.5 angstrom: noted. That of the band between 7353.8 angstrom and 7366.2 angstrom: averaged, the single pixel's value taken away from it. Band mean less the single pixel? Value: -8.4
